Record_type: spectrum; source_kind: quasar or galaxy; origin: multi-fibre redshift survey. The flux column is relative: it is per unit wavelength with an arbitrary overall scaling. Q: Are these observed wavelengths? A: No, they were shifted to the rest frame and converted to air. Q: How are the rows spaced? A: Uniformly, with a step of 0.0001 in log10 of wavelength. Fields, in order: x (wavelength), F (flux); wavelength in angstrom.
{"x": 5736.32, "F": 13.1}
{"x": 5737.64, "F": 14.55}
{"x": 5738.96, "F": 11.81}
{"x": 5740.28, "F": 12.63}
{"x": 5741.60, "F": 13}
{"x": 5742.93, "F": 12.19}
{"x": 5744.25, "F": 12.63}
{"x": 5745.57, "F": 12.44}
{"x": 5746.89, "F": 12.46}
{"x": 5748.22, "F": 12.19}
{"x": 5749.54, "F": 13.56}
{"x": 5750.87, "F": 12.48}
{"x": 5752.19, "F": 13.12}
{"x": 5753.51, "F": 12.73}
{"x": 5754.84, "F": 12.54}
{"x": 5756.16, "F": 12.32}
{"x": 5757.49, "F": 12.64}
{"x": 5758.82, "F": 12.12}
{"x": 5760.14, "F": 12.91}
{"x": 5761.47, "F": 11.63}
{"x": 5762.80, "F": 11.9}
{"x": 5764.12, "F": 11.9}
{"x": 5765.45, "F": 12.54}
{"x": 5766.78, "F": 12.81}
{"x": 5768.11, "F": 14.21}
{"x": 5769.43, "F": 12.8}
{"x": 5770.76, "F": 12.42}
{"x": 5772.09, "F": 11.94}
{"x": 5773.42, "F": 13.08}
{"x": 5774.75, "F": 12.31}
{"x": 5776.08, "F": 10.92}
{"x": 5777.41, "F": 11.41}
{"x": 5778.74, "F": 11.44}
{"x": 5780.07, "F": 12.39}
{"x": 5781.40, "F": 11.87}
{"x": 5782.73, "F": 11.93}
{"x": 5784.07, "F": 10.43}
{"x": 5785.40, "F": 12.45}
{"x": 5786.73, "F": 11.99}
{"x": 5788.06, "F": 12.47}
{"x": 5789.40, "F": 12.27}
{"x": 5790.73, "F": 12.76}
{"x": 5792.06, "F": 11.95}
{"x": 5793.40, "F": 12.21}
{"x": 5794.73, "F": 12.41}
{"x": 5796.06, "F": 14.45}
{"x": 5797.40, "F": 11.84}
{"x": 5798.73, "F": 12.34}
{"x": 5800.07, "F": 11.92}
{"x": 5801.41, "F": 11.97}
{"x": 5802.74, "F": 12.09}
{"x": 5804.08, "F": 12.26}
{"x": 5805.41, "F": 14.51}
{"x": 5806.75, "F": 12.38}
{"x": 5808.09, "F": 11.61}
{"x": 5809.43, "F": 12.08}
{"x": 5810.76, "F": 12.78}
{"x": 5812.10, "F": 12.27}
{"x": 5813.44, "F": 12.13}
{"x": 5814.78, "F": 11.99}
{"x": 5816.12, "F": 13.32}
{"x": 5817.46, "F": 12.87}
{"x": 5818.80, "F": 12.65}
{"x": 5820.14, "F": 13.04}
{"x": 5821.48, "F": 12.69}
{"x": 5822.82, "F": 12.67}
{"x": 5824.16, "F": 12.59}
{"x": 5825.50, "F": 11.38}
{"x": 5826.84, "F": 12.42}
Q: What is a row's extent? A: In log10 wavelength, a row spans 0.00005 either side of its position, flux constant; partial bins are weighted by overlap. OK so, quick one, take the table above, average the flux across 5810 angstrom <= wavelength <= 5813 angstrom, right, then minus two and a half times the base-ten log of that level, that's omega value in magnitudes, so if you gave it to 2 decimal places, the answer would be -2.74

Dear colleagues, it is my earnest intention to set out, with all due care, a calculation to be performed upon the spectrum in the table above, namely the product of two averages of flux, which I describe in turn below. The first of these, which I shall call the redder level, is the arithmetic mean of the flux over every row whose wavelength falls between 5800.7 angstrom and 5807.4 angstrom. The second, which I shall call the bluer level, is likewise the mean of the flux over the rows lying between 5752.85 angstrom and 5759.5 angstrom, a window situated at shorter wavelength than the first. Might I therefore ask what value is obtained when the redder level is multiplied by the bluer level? 158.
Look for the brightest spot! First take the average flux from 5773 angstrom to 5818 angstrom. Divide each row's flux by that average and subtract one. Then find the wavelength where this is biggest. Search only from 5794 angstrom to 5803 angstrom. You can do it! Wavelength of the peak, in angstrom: 5796.06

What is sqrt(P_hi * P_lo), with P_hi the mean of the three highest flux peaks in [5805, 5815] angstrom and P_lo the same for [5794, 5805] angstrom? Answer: 13.1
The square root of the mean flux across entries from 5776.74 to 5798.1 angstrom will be 3.48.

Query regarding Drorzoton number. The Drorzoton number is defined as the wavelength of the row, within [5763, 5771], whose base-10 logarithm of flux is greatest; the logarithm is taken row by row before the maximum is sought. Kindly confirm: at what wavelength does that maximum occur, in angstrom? 5768.11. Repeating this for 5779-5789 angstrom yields 5788.06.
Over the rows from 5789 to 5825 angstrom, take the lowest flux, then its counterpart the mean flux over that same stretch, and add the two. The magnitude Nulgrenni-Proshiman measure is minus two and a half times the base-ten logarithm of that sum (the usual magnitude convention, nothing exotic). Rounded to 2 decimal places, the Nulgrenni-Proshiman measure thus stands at -3.46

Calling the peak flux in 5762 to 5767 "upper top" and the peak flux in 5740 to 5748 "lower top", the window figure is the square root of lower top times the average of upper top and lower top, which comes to 13.0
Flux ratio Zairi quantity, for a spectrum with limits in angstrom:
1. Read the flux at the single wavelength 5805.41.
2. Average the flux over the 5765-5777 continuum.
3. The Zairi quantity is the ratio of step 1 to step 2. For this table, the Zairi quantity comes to 1.16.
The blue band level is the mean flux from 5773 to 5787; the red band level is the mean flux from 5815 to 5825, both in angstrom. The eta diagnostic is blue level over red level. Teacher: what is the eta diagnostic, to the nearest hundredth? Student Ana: 0.92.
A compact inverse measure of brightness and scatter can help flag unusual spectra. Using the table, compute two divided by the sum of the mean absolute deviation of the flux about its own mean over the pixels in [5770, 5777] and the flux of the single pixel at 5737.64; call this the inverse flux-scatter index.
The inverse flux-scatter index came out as 0.13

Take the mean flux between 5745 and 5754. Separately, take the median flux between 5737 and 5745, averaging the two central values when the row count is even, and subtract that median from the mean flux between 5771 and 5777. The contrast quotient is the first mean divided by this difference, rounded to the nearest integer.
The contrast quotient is -22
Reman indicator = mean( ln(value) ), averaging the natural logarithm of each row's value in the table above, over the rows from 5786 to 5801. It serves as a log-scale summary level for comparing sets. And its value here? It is 2.52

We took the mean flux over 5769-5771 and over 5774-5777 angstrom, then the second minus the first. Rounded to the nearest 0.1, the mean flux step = -1.0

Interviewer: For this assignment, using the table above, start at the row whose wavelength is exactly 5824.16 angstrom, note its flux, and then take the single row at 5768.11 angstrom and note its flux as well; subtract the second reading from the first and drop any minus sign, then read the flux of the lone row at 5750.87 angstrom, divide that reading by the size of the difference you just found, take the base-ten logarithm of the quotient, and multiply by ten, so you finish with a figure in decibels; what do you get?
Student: 9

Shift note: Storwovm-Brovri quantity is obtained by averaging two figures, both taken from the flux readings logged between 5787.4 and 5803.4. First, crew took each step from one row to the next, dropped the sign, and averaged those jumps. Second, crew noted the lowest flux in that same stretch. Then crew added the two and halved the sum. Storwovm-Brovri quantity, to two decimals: 6.27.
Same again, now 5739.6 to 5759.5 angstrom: 6.30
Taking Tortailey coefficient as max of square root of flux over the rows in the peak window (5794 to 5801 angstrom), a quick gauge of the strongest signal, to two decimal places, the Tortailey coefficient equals 3.80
